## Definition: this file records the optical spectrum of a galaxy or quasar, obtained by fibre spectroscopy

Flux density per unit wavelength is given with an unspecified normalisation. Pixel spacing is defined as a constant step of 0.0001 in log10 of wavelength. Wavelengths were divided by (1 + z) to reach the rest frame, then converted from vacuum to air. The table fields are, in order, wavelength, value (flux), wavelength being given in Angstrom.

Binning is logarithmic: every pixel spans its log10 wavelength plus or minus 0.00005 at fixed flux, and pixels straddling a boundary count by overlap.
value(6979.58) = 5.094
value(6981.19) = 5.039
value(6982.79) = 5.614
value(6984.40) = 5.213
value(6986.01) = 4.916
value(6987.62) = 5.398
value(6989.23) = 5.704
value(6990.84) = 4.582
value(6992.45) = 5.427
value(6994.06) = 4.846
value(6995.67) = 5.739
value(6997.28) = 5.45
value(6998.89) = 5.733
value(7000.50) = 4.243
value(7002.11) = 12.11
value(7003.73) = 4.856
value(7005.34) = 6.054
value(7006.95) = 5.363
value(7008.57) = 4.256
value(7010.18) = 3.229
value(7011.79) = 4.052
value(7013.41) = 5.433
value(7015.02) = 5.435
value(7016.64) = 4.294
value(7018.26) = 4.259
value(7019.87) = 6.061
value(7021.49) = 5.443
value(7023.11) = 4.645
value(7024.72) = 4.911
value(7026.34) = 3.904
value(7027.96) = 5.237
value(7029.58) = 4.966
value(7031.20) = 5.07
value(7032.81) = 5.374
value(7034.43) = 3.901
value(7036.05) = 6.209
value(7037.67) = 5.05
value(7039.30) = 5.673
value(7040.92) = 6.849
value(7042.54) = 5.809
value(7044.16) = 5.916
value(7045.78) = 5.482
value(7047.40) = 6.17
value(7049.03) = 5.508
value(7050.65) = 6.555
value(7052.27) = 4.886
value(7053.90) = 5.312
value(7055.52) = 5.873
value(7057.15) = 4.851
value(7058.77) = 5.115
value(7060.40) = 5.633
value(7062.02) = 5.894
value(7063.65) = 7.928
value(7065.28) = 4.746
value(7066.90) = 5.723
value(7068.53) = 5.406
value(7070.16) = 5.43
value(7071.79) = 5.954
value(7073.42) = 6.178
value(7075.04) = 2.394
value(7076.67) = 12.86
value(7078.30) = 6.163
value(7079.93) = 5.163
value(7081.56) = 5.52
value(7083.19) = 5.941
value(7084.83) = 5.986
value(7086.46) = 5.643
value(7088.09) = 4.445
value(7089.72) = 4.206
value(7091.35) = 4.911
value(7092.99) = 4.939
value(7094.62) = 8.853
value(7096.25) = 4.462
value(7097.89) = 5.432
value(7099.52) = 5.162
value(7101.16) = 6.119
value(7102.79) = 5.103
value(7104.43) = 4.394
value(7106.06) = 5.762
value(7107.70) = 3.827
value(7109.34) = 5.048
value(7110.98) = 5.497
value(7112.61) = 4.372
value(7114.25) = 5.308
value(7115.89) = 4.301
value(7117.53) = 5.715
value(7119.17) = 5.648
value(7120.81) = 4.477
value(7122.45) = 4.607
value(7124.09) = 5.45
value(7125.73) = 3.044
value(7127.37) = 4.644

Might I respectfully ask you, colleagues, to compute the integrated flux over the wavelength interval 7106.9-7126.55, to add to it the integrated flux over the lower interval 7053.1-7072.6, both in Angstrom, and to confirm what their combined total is 204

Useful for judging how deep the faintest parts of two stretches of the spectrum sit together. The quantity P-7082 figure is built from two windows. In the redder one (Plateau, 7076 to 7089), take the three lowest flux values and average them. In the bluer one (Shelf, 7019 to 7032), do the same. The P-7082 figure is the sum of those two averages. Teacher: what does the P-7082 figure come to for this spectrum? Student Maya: 9.5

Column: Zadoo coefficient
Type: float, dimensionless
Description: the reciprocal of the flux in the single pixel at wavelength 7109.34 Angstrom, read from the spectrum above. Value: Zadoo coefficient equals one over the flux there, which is 0.198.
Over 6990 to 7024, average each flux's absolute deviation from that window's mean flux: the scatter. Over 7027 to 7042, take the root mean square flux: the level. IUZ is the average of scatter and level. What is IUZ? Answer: 3.18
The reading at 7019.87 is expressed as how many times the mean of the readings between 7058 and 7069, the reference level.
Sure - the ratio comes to 1.0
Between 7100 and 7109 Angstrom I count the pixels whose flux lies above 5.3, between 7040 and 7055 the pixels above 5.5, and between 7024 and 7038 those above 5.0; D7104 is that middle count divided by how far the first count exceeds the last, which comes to -2.0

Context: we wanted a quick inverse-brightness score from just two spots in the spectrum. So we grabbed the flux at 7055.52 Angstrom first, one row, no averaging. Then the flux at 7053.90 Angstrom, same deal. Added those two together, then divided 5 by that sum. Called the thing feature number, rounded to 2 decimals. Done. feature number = 0.45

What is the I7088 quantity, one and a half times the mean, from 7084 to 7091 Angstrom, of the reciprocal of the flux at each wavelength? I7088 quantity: 0.303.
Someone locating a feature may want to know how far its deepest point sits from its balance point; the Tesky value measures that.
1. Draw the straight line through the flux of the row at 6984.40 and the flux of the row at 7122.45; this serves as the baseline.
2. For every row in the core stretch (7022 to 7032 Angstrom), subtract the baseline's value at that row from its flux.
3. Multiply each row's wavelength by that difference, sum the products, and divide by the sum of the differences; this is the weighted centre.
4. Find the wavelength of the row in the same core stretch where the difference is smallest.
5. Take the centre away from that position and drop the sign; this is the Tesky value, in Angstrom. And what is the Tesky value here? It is 1.4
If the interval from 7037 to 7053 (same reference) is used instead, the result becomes 7.3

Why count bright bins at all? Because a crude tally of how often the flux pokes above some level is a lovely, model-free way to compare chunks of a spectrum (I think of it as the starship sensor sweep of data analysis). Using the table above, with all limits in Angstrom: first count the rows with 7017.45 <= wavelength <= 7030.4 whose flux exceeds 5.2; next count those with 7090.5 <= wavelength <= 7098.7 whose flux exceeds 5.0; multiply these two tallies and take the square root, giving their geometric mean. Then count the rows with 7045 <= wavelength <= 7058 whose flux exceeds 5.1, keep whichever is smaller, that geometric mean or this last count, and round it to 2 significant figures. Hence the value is 2.4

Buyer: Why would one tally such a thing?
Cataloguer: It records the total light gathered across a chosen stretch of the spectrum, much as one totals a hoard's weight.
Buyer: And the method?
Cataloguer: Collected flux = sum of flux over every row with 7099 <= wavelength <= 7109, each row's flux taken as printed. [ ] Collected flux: 30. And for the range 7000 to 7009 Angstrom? 37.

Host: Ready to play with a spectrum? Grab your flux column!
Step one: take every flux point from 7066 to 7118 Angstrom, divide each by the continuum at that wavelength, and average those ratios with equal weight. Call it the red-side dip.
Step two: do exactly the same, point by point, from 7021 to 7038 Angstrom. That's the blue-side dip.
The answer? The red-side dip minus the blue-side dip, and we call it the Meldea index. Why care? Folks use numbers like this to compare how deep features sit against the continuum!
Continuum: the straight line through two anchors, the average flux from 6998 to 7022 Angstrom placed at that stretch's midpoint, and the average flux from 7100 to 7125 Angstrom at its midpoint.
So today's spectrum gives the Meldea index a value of 0.14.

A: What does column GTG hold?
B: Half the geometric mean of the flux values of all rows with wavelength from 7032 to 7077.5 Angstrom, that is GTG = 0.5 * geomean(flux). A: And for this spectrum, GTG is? 2.8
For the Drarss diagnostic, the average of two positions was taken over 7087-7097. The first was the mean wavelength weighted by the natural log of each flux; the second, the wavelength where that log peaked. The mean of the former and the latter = 7093.5 Angstrom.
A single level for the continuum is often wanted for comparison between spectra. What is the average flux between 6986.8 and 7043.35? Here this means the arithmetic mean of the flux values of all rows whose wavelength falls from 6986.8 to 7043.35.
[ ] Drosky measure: 5.3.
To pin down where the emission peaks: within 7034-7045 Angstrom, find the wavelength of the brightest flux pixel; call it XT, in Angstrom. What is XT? 7040.92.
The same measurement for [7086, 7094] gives 7086.46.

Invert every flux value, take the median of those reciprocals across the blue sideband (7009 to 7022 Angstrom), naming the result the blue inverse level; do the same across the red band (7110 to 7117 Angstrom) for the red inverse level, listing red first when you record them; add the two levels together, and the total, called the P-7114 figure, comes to 0.42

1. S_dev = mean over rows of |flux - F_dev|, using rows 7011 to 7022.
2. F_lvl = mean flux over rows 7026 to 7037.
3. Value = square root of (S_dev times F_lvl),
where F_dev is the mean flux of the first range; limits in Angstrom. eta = 1.8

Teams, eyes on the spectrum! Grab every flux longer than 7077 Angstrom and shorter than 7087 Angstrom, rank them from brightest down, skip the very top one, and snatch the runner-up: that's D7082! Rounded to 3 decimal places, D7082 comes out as 5.986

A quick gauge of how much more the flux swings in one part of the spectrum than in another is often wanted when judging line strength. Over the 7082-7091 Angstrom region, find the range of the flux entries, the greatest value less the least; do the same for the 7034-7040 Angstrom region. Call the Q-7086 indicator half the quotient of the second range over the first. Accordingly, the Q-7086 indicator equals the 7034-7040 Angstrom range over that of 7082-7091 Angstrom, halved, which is 0.6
